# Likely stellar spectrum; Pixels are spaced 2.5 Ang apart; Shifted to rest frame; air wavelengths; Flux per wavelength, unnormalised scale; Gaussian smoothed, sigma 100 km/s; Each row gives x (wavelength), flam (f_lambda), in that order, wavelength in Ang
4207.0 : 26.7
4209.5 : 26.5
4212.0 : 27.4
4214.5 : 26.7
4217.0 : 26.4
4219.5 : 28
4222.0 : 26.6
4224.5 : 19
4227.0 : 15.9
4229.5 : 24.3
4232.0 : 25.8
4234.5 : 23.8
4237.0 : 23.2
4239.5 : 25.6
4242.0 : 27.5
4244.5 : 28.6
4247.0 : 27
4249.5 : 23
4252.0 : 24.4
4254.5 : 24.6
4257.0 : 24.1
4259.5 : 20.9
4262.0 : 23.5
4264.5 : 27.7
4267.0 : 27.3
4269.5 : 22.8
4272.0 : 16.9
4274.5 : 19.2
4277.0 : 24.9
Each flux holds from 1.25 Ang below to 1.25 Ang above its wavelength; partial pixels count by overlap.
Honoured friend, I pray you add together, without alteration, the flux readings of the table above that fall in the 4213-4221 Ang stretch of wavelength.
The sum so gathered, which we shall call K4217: 81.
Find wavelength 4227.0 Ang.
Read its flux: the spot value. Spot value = 15.9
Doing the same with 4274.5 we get 19.2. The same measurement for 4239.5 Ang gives 25.6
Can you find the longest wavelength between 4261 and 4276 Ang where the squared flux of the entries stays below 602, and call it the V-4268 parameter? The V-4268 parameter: 4274.5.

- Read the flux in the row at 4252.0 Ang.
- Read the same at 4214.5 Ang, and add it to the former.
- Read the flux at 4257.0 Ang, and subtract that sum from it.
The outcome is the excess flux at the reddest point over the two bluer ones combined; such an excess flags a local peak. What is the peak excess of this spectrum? -27.0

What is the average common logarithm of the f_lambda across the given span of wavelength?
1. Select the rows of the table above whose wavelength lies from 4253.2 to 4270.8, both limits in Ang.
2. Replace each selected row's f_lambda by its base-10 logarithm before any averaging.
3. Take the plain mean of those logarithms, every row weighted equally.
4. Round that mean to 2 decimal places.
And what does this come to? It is 1.39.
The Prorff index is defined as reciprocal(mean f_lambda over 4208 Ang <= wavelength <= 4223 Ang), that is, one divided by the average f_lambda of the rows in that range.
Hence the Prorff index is 0.0371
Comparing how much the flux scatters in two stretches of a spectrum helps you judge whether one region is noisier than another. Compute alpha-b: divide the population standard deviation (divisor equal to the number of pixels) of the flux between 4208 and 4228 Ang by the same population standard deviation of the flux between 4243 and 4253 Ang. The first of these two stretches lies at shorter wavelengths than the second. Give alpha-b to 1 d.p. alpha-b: 1.9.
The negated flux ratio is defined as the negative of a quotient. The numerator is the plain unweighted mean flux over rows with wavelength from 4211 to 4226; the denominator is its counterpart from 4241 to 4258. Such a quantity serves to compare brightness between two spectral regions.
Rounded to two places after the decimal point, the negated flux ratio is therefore -1.00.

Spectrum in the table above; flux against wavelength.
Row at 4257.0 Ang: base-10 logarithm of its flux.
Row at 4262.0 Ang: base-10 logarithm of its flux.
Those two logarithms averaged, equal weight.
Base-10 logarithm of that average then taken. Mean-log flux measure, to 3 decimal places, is 0.139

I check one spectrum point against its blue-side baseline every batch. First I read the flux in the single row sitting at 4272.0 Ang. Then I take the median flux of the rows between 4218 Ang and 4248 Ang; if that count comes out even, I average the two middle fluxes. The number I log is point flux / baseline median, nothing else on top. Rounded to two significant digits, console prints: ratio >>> 0.66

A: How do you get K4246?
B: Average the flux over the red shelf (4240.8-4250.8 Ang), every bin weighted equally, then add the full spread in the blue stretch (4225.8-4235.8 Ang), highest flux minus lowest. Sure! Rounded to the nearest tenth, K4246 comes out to 36.4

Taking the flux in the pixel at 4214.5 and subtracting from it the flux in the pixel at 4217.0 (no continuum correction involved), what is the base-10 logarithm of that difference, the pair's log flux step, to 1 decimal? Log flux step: -0.5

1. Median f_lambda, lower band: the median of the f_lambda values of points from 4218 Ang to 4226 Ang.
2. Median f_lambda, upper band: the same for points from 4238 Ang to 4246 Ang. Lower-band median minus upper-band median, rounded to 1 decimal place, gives -0.9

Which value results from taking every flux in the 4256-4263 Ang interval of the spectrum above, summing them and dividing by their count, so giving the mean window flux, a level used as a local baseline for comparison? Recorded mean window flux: 22.8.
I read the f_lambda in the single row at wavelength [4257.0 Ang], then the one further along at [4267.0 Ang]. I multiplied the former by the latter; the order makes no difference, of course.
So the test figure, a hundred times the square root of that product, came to 2565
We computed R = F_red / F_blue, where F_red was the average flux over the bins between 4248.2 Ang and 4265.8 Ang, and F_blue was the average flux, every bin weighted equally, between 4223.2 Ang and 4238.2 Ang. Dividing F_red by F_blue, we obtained 1.09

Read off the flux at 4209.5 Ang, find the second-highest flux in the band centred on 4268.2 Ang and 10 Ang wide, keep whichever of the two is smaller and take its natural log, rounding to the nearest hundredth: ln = 3.28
